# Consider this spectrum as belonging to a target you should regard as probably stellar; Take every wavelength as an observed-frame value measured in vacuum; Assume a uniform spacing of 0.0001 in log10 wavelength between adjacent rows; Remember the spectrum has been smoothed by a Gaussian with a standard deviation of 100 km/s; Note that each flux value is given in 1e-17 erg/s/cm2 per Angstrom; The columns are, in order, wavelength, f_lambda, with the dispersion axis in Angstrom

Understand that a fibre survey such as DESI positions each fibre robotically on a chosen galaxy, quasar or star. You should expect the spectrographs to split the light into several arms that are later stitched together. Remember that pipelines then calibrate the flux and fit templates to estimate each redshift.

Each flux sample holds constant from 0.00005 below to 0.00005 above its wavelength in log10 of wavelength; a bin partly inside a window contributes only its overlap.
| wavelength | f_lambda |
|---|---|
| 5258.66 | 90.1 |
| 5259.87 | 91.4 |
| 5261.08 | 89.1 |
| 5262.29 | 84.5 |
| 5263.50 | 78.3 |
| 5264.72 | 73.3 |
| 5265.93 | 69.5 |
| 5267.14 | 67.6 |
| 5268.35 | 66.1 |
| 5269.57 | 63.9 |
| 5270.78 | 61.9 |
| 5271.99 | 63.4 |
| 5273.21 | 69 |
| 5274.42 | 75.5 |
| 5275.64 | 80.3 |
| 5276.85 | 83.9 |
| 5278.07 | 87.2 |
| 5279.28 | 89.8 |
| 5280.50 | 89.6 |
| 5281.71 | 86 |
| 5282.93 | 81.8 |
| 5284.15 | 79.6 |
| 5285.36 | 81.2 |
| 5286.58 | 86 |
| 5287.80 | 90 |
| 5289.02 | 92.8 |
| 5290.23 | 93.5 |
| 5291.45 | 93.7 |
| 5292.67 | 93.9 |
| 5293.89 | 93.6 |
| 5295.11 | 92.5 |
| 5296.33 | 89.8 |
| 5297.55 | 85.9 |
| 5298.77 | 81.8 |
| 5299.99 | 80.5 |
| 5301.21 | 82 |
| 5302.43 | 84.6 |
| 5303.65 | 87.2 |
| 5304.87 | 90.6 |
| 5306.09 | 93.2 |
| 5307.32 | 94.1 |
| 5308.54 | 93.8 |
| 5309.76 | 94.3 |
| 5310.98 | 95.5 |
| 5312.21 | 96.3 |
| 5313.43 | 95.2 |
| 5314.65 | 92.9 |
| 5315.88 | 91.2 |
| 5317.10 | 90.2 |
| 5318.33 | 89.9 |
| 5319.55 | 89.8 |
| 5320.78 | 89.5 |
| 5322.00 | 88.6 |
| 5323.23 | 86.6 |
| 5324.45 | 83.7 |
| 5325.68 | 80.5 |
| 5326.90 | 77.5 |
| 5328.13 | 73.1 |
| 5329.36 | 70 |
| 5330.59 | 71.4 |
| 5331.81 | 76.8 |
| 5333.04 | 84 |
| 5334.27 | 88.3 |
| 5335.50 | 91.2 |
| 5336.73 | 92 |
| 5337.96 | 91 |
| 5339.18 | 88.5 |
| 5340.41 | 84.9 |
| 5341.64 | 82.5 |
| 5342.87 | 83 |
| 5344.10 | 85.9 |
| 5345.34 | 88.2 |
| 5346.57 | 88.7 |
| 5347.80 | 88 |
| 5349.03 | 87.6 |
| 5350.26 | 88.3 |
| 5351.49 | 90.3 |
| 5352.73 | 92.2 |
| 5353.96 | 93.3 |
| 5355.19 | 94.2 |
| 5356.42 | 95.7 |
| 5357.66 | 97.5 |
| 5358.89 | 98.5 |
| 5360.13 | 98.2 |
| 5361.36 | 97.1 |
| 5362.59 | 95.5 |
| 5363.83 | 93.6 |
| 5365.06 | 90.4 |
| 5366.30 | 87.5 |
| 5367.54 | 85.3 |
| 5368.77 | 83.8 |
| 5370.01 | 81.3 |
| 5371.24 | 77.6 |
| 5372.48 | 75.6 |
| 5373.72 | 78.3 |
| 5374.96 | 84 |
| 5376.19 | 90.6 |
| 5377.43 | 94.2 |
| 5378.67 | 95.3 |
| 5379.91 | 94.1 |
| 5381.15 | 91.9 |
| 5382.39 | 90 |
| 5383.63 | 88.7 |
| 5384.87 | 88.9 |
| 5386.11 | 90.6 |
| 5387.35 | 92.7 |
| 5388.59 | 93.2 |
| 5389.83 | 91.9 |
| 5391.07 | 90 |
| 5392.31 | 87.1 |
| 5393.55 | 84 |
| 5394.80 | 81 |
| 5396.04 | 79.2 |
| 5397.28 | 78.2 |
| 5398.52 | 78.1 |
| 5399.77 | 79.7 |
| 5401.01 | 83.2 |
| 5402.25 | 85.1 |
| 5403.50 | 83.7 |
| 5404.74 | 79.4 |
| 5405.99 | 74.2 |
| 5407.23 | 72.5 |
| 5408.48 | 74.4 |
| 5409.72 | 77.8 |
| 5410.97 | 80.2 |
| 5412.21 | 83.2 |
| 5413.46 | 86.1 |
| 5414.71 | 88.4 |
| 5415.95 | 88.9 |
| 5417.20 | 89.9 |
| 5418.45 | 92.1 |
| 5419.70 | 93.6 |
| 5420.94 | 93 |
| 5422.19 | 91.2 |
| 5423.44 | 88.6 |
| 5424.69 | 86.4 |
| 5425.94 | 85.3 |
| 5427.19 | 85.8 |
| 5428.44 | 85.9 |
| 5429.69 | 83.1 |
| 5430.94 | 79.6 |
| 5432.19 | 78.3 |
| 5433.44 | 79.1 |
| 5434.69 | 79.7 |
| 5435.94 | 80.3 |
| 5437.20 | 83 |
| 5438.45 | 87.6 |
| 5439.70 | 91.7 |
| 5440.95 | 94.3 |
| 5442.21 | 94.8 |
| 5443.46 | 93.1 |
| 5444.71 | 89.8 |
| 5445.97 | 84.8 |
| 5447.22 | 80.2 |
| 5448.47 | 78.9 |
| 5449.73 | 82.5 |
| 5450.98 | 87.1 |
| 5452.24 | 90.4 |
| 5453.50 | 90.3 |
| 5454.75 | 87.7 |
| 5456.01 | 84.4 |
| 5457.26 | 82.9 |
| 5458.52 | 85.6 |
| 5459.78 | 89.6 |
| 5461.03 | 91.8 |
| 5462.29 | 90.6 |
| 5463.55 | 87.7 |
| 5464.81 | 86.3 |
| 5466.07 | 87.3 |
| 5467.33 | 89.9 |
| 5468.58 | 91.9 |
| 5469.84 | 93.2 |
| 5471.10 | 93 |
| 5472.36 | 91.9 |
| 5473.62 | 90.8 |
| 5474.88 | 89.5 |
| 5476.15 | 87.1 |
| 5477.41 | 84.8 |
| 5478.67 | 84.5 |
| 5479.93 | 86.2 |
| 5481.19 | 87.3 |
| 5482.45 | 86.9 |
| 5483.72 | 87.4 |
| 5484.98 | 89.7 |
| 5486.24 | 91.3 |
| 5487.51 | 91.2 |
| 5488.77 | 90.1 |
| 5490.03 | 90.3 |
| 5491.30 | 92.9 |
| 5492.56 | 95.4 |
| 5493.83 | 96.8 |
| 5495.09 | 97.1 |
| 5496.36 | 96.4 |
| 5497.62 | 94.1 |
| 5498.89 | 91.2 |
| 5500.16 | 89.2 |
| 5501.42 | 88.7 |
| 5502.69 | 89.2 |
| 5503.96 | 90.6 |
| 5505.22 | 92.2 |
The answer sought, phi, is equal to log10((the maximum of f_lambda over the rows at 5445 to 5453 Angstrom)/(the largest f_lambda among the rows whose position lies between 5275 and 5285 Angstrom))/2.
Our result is 0.0014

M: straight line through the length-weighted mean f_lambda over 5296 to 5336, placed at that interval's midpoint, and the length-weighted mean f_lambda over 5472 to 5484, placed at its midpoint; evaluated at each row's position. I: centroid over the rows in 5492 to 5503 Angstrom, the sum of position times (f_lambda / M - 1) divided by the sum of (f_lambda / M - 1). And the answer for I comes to 5495.8 Angstrom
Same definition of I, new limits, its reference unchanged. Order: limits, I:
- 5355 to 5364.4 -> 5359.4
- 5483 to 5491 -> 5487.5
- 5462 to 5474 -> 5469.8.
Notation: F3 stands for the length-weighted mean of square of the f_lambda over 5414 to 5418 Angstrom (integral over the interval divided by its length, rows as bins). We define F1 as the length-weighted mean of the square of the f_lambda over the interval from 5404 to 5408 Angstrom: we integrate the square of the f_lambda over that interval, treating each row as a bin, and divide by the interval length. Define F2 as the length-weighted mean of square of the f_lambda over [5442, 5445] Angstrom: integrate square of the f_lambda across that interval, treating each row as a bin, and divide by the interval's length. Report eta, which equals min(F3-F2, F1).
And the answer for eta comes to -649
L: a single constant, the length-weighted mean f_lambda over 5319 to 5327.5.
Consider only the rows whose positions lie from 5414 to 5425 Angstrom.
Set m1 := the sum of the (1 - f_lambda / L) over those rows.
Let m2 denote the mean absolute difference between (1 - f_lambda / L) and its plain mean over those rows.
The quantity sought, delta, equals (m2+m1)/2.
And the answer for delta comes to -0.25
